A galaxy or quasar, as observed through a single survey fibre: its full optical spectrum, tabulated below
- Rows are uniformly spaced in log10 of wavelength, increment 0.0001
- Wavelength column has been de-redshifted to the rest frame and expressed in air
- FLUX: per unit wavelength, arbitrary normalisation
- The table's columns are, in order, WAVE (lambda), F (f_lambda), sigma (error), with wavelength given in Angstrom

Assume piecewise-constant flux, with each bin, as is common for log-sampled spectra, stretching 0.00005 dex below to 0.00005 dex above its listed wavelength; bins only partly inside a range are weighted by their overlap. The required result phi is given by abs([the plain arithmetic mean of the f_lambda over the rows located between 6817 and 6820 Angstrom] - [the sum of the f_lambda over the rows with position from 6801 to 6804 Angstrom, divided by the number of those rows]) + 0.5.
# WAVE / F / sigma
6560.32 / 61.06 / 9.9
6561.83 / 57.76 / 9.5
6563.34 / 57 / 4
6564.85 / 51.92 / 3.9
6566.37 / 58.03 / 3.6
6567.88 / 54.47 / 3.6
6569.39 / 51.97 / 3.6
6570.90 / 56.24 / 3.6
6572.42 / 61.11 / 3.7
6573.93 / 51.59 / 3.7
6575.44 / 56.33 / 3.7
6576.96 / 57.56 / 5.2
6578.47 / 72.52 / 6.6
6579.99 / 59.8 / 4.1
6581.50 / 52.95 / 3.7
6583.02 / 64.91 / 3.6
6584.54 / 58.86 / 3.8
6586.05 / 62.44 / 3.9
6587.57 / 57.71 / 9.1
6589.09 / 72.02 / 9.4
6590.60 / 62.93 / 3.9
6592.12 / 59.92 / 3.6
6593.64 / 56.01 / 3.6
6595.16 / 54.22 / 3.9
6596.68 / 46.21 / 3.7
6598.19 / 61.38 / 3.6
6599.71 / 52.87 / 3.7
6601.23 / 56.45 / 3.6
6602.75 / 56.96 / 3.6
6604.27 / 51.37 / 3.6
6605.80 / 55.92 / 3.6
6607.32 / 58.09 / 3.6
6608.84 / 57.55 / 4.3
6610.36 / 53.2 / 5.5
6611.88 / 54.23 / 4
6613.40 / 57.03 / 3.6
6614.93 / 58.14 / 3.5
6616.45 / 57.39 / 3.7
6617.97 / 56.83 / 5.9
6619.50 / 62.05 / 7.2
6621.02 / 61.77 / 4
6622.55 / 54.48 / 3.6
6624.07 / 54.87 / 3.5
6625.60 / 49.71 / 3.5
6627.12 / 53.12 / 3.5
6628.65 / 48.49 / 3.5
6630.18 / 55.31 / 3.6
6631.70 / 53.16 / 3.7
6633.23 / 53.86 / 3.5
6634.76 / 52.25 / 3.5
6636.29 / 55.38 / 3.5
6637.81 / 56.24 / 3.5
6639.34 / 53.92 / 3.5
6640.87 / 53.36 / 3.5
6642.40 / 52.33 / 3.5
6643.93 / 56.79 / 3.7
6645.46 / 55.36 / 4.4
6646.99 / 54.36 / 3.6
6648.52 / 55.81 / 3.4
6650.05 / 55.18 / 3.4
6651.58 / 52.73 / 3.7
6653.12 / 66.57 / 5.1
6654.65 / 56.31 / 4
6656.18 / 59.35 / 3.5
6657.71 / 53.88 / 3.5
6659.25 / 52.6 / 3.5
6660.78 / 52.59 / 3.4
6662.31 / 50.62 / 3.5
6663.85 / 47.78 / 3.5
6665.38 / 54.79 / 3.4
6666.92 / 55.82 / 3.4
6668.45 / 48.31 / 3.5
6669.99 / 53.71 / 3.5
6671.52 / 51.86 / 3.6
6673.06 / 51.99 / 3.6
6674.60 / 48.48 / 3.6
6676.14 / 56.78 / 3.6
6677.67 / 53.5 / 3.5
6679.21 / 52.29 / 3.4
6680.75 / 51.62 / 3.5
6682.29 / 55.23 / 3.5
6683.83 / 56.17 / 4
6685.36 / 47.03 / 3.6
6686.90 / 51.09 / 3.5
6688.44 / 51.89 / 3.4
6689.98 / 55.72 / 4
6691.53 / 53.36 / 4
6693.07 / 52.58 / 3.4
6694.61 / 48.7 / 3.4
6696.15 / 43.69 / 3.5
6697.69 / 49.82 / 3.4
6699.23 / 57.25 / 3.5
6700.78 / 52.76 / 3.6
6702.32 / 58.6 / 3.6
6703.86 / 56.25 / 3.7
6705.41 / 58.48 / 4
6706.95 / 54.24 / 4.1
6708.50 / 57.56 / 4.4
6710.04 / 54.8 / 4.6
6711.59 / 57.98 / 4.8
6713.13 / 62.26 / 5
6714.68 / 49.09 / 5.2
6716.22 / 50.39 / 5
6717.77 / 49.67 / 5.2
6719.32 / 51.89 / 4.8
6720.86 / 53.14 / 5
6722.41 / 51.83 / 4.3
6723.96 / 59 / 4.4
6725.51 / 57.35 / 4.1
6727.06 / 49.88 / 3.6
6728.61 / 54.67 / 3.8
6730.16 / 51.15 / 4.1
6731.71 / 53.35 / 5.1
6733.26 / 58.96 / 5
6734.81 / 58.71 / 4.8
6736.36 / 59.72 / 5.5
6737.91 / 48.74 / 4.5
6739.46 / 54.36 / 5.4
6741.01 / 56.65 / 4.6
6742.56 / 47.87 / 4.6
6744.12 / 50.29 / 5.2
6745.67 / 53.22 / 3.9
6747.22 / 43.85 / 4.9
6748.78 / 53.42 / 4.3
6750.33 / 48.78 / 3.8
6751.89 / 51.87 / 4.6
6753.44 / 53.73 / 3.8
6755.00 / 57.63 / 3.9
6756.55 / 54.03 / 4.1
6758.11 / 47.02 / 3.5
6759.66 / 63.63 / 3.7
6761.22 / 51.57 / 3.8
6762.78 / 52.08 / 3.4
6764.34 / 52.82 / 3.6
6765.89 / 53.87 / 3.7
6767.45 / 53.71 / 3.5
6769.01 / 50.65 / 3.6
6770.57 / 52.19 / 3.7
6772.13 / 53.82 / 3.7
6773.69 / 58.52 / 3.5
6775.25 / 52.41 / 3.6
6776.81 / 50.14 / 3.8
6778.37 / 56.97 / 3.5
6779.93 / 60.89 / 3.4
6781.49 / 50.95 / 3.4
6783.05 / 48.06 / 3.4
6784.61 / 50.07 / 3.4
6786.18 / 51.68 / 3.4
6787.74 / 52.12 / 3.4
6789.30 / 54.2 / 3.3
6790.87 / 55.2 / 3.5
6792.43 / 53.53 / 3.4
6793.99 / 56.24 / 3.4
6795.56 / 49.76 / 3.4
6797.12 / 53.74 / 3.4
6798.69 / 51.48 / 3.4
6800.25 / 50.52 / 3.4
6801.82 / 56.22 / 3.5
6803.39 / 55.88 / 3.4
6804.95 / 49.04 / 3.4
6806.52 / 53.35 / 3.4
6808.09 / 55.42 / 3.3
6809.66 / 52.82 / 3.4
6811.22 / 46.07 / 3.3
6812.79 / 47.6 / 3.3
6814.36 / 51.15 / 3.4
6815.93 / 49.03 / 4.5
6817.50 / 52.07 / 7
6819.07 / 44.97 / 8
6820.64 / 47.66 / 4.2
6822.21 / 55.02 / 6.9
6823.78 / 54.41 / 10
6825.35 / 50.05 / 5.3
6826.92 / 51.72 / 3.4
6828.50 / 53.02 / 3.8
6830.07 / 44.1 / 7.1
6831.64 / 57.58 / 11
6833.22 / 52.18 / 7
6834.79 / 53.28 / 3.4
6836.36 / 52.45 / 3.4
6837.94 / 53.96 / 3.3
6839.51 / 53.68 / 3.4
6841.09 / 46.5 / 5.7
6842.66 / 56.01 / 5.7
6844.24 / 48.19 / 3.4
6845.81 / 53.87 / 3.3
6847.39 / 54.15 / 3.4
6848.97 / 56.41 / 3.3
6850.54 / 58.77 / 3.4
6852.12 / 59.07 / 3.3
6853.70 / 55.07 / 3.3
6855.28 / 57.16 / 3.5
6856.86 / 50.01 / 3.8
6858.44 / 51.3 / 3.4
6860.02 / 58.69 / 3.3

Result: 8.0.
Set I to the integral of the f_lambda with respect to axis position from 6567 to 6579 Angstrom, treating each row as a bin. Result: 690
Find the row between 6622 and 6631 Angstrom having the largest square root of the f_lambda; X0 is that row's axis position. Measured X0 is 6630.18 Angstrom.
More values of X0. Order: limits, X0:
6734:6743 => 6736.36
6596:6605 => 6598.19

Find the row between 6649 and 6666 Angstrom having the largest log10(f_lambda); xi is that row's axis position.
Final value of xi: 6653.12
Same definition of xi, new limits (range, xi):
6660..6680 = 6676.14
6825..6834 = 6831.64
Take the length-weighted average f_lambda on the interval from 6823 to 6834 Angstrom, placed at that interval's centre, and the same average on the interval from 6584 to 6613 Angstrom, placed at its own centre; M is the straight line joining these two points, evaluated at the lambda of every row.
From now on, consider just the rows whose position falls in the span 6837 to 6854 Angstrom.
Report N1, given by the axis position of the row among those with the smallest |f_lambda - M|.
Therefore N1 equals 6839.51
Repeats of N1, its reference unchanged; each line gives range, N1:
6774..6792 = 6787.74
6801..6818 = 6817.50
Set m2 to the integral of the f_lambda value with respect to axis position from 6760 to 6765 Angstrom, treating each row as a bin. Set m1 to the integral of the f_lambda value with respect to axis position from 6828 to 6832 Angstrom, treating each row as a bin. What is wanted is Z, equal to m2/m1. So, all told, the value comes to 1.30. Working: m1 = 204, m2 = 265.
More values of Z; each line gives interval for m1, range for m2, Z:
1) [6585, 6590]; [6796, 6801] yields 0.81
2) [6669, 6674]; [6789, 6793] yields 0.83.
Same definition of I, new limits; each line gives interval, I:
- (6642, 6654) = 675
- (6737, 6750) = 664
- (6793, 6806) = 687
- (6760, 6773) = 689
